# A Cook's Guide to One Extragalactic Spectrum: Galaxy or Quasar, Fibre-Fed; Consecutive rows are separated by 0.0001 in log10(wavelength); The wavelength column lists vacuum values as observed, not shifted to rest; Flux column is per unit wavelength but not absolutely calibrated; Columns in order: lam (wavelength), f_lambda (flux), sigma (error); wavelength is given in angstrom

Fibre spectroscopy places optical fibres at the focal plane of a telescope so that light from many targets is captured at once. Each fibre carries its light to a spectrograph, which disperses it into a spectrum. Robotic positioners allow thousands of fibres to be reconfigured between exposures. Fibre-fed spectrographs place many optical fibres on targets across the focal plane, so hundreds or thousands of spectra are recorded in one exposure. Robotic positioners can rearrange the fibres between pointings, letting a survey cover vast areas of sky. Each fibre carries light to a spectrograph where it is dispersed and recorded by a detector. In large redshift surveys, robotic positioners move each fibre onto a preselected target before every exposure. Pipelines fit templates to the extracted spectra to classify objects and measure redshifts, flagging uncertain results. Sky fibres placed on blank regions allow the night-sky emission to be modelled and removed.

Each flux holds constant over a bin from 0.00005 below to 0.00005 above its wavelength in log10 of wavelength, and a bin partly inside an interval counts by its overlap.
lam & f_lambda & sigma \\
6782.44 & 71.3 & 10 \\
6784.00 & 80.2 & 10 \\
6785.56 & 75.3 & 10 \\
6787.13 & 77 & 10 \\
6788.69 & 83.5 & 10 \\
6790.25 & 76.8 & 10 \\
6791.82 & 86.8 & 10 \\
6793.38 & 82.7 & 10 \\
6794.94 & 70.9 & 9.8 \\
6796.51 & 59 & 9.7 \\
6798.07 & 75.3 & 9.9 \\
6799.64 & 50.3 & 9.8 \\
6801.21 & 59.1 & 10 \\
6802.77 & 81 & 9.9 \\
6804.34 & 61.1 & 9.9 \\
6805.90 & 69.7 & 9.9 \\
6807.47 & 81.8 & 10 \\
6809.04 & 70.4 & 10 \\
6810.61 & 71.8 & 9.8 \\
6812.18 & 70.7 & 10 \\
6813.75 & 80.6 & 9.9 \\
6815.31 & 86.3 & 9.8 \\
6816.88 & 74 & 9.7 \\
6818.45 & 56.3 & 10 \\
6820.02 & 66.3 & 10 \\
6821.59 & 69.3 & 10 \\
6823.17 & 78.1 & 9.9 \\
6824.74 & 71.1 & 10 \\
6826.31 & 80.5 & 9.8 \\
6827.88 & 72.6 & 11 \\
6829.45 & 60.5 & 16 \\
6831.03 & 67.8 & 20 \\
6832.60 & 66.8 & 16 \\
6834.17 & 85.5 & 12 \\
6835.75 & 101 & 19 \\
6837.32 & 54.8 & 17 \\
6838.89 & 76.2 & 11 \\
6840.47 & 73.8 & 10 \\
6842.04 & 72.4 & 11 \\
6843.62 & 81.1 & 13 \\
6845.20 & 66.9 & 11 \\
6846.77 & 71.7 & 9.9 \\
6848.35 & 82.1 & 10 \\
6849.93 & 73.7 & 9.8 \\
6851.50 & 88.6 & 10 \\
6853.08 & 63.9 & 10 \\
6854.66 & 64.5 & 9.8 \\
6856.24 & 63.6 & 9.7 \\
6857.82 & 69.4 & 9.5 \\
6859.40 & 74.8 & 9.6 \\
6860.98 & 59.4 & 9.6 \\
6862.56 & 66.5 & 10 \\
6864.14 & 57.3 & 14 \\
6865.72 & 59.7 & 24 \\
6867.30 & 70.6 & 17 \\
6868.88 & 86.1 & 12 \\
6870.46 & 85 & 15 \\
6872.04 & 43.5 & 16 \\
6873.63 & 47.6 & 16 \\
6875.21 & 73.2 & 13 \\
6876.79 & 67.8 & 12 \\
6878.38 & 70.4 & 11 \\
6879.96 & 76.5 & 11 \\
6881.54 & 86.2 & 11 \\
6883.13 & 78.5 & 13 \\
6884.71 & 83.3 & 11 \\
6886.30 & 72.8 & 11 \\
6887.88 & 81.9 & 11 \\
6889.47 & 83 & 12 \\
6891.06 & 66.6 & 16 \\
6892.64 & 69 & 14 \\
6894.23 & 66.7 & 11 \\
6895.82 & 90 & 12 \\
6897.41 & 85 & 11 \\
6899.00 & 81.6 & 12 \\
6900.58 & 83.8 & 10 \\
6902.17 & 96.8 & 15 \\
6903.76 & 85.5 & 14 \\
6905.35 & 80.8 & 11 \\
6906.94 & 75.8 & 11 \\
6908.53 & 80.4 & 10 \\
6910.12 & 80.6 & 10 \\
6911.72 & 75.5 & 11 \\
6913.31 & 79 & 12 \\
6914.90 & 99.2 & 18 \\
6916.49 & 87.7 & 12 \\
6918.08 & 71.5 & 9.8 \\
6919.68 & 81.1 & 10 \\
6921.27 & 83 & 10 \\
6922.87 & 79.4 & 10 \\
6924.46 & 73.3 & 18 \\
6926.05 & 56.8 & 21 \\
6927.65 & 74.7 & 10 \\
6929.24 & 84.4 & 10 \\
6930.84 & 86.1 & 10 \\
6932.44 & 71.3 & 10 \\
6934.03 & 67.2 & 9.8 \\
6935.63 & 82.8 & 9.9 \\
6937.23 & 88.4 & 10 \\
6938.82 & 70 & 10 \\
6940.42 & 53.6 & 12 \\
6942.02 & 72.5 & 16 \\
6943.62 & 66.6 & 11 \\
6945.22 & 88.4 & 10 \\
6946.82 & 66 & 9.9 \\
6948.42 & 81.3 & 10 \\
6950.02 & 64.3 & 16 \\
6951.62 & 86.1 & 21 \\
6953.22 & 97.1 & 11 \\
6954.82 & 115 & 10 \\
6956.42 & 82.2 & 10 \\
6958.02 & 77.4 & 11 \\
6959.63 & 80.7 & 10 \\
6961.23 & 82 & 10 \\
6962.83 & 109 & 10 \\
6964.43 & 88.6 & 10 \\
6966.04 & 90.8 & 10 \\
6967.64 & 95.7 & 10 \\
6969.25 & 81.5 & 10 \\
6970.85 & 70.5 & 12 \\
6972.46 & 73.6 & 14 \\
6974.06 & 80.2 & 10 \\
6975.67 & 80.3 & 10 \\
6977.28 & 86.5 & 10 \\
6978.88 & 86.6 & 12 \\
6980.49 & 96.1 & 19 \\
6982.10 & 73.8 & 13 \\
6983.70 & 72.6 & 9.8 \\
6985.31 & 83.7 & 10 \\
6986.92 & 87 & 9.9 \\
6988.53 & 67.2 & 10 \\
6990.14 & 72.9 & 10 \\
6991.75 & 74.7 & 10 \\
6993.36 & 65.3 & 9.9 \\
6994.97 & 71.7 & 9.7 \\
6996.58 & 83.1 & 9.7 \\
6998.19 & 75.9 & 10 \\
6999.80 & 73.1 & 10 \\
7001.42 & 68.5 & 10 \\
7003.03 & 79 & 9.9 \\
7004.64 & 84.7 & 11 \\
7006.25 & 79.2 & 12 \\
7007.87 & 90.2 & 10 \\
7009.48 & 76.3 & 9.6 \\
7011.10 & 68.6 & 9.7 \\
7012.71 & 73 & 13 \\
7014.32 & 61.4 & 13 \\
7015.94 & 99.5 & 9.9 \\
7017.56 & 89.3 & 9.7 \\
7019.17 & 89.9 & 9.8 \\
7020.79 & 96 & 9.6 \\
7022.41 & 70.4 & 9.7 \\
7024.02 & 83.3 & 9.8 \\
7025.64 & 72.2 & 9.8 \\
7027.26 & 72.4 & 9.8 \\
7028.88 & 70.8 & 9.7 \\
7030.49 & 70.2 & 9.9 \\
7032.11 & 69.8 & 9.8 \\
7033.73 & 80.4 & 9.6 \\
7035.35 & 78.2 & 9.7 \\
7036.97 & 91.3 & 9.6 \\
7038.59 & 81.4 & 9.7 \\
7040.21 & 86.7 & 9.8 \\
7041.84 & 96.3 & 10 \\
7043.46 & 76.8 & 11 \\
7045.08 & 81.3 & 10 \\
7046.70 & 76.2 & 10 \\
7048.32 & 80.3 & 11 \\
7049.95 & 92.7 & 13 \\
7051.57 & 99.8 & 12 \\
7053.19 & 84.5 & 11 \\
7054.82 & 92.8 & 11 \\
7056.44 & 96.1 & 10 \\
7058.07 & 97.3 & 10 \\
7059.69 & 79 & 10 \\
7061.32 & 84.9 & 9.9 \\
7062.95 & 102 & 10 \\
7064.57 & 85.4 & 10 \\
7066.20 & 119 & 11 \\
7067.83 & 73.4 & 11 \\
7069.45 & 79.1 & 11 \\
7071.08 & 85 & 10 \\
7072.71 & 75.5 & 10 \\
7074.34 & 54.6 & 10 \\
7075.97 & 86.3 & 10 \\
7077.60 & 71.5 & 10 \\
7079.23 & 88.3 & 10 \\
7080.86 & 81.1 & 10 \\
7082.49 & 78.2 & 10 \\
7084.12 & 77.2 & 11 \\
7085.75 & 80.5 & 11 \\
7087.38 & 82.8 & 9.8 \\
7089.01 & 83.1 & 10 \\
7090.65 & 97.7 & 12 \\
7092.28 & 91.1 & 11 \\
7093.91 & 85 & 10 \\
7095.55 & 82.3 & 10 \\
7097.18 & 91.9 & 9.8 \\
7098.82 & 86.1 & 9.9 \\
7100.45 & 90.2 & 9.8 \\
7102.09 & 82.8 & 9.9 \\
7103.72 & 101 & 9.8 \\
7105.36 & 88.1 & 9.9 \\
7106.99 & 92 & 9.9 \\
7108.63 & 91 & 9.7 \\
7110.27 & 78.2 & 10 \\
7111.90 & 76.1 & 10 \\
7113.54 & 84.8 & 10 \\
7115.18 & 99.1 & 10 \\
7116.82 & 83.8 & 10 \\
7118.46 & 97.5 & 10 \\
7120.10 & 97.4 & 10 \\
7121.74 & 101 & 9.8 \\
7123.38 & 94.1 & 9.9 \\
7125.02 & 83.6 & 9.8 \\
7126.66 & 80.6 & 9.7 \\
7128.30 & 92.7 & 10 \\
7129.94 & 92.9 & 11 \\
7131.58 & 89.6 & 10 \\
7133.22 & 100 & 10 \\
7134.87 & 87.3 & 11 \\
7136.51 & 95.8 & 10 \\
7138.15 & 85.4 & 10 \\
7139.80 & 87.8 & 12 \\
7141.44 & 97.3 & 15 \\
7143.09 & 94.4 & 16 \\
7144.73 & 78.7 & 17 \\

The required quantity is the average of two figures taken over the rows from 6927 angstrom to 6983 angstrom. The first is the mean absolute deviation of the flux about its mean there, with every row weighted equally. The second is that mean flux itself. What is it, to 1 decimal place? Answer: 45.3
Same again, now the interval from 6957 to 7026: 44.3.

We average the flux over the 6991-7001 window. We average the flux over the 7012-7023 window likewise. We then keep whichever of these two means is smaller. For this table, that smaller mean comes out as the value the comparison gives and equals 74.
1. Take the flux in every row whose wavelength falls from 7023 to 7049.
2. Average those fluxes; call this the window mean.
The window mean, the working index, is 79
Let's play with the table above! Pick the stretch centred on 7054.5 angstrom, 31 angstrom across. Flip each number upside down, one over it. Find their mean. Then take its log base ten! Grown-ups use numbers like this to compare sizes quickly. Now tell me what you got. -1.94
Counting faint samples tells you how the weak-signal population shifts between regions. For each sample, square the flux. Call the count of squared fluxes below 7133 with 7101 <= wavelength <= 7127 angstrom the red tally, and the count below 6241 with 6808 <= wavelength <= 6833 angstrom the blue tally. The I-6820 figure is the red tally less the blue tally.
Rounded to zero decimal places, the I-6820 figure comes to -7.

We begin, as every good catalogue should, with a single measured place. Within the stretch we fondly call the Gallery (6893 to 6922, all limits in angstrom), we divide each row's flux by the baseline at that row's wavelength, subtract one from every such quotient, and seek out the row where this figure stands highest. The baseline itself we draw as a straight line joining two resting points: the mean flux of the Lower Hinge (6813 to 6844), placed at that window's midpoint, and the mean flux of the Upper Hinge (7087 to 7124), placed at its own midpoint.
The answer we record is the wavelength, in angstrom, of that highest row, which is 6914.90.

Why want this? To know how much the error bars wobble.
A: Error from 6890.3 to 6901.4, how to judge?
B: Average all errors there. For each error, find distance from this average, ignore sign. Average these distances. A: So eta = 1.6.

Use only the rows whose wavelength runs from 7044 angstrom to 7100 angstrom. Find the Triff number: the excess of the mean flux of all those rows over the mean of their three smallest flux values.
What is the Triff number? 19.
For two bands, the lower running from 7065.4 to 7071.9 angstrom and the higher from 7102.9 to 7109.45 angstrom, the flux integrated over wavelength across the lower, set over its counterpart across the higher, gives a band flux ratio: 0.95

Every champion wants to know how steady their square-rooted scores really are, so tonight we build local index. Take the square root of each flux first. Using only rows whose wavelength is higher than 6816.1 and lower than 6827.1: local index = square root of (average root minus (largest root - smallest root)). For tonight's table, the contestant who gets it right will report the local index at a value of 2.6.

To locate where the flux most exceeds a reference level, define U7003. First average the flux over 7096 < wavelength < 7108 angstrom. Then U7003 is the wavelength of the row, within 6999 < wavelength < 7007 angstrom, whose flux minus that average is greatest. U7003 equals 7004.64 angstrom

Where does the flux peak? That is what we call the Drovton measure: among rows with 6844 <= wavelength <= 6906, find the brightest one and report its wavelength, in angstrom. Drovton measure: 6902.17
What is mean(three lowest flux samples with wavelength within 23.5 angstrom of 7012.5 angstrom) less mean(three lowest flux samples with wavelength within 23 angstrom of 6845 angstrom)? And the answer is 7.9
